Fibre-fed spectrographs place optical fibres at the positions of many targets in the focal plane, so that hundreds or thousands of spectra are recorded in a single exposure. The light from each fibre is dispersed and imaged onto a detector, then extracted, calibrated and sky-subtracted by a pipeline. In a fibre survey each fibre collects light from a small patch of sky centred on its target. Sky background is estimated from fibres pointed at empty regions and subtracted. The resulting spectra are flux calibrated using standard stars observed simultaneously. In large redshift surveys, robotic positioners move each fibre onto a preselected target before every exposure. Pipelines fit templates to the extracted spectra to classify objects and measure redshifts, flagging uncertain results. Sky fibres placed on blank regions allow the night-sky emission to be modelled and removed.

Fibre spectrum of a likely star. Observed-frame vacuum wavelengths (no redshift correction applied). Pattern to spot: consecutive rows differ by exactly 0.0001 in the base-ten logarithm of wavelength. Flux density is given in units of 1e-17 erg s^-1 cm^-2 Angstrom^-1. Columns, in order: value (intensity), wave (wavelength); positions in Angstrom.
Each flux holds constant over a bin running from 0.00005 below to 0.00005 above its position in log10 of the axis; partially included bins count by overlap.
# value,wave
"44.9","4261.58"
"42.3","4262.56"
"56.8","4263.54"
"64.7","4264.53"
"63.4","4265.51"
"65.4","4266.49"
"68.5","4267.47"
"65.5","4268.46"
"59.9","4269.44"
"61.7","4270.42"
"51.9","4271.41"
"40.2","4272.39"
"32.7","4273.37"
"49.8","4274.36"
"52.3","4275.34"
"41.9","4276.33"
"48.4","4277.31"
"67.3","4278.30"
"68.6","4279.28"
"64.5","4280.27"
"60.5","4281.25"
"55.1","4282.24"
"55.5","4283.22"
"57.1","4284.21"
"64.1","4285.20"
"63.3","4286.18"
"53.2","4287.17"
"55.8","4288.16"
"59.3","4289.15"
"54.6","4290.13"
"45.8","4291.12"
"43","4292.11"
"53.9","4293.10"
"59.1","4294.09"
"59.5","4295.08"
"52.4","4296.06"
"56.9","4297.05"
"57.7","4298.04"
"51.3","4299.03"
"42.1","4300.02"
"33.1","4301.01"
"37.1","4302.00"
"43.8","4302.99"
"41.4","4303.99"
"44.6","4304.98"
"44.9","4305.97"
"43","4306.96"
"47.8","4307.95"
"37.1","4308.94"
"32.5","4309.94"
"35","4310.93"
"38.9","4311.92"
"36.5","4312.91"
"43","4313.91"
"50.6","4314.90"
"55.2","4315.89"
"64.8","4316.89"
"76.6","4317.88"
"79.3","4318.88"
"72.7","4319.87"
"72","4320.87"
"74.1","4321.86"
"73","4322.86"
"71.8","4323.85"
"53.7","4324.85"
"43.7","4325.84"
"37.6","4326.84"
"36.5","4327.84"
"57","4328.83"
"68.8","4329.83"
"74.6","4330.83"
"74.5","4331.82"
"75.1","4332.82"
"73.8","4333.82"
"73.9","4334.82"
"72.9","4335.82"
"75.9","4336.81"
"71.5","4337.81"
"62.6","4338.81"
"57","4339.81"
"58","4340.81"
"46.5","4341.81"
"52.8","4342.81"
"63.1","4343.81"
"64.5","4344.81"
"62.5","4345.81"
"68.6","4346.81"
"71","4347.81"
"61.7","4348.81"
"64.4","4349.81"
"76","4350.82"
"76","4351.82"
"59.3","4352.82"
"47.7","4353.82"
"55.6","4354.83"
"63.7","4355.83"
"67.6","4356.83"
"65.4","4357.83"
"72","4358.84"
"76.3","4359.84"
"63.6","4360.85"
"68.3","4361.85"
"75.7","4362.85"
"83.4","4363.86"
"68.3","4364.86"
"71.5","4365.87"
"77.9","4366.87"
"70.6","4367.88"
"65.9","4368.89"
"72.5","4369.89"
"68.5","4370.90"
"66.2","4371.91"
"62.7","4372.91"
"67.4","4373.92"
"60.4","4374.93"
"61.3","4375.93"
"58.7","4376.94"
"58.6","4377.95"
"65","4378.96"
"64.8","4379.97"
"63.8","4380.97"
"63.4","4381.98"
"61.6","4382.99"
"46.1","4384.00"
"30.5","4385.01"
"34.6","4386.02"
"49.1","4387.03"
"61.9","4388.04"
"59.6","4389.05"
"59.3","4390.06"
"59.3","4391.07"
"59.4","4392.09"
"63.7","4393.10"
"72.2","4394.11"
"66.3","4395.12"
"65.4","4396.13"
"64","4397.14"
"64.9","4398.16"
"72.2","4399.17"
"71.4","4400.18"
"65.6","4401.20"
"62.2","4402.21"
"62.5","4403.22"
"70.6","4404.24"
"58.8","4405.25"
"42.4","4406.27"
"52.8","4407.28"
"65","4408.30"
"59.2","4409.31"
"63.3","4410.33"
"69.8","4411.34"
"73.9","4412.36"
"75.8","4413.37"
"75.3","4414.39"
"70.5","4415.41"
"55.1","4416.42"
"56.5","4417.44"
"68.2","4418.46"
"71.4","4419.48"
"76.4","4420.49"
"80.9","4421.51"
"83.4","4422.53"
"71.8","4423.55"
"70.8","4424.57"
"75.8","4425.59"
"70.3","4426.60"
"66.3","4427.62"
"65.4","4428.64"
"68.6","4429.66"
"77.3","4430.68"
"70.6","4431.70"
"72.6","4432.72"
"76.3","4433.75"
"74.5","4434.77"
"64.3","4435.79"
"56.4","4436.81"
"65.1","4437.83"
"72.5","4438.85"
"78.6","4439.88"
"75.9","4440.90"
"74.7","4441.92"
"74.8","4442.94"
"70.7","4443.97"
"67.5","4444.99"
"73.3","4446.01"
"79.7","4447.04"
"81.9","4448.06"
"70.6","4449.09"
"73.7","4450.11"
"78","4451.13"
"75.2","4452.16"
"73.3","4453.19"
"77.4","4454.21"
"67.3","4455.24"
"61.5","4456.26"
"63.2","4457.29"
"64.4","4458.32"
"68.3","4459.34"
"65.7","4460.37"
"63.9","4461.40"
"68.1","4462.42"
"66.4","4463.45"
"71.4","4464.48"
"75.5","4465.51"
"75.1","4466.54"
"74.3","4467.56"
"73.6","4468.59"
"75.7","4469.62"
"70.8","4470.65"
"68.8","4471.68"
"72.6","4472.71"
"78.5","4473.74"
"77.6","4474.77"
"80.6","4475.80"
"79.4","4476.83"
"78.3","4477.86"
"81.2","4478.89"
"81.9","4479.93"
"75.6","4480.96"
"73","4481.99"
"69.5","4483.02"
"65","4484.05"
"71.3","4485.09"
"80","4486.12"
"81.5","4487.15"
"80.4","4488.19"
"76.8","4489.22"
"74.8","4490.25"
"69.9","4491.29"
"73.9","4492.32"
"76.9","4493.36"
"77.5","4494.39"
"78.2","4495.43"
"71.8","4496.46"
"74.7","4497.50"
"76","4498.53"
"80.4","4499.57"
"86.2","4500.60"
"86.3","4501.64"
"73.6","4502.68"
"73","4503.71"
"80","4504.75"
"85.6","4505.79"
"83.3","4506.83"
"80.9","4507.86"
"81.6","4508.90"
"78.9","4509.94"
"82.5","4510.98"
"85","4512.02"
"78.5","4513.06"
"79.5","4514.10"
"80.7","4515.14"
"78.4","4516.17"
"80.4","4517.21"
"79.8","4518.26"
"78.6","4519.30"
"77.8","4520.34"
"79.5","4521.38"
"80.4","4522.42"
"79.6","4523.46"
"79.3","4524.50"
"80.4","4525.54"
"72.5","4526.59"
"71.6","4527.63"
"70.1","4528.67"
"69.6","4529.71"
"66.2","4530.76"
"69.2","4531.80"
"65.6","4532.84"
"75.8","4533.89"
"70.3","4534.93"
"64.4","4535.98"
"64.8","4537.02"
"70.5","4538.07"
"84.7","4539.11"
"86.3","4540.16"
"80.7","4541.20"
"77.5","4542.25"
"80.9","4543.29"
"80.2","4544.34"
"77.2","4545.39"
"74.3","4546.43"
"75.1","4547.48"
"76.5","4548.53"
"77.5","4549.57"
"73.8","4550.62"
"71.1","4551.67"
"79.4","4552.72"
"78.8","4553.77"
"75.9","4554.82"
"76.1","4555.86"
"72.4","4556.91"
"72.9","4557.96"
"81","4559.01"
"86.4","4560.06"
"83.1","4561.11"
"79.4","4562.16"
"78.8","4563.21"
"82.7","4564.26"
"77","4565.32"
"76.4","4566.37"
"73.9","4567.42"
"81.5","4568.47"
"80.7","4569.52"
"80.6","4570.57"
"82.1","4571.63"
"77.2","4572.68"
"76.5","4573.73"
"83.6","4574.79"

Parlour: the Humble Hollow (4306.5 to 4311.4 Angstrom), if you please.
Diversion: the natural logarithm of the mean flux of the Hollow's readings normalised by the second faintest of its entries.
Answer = 0.11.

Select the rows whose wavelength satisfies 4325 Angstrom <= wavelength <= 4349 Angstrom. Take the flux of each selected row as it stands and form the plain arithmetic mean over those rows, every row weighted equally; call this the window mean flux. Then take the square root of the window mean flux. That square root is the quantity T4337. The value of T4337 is 7.9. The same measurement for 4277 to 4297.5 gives 7.6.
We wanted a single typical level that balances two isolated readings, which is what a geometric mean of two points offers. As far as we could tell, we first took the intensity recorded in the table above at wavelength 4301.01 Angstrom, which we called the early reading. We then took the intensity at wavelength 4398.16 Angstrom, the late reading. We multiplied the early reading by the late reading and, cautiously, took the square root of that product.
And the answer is 46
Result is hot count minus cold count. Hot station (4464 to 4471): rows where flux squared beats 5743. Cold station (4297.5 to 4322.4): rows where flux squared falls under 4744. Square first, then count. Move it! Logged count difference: -20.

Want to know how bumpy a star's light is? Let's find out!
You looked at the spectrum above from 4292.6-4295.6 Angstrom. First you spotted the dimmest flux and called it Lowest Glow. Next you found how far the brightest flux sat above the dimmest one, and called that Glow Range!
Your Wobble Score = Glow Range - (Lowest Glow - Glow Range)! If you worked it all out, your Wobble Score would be -43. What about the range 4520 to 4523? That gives -73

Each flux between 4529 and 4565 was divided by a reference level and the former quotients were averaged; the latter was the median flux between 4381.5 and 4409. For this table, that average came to 1.22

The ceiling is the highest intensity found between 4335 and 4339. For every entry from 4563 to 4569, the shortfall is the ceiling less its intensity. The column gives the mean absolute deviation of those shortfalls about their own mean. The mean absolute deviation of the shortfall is 2.6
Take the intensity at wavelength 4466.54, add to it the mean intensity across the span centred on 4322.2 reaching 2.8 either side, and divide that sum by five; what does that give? 29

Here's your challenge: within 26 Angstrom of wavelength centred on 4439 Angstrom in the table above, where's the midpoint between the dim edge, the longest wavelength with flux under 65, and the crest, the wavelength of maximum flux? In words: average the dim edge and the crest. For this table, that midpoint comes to 4442.4 Angstrom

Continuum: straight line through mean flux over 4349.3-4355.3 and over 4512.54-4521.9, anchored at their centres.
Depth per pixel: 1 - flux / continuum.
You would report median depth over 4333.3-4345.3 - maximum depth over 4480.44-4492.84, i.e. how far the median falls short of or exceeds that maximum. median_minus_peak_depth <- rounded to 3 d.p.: -0.168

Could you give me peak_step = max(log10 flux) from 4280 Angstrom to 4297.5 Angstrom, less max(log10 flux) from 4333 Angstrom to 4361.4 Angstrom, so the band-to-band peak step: -0.07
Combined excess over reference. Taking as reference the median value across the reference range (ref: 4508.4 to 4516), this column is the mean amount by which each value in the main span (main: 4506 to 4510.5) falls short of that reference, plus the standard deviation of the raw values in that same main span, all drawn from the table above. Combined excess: 1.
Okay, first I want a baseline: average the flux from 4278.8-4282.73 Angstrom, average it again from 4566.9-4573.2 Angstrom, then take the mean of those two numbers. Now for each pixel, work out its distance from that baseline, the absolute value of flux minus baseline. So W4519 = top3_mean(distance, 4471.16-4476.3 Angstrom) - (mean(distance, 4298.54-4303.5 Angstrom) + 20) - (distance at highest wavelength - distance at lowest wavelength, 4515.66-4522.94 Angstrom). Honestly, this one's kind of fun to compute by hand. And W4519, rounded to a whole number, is -43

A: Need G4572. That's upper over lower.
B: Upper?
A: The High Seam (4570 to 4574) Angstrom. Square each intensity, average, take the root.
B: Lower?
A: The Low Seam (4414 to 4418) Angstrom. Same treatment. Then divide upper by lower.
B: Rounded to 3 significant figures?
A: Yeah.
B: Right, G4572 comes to 1.22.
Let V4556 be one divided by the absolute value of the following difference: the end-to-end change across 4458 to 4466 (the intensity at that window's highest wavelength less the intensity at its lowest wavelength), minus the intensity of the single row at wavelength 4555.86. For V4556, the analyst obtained 0.015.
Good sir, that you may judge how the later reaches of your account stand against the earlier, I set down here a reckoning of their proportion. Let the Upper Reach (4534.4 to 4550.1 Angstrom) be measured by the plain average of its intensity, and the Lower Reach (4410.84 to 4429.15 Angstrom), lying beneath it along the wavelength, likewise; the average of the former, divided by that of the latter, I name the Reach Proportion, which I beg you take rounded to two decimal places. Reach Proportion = 1.07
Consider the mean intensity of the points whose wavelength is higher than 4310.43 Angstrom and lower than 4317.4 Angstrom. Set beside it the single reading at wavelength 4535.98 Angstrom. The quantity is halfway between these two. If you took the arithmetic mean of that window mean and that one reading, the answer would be 55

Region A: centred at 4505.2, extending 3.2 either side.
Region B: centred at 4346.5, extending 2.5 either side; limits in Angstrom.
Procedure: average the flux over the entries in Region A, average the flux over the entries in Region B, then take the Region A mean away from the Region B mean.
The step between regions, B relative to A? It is -14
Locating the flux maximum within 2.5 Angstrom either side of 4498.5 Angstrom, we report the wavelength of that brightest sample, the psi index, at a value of 4500.60 Angstrom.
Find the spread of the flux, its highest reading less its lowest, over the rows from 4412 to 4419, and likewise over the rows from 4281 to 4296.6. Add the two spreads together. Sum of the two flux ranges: 42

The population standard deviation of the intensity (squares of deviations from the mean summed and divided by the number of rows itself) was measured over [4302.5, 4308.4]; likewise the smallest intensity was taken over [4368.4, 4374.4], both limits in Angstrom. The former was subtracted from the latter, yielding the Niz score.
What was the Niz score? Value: 61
